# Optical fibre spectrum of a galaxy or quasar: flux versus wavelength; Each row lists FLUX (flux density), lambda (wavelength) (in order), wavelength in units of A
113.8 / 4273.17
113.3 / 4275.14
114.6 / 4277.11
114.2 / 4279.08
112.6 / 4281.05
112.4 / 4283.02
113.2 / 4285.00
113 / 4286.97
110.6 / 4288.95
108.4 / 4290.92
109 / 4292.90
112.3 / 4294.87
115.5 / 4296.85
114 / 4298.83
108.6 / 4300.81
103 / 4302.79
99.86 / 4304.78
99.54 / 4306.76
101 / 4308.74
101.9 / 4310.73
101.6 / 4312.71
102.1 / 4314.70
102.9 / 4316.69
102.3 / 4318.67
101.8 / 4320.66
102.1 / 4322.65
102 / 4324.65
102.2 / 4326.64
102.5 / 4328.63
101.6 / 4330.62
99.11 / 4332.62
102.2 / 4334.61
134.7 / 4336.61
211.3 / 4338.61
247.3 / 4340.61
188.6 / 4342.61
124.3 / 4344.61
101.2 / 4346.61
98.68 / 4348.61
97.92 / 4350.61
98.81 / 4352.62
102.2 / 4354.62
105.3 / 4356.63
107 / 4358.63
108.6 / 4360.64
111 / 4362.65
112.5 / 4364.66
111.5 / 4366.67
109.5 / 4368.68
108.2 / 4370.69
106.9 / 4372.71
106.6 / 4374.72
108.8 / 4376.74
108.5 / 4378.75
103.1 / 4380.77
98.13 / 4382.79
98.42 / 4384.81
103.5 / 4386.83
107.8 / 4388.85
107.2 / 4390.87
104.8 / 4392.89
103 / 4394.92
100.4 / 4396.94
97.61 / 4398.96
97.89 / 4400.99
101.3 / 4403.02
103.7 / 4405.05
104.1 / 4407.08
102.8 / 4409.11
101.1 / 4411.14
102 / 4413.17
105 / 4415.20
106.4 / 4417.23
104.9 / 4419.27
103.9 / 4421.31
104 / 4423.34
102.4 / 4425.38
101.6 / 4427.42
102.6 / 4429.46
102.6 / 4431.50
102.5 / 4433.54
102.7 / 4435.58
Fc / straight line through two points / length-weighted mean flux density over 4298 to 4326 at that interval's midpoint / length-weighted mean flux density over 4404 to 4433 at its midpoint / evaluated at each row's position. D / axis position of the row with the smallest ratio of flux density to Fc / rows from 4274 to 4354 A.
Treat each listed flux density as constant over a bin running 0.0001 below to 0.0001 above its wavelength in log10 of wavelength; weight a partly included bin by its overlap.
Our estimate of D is 4350.61 A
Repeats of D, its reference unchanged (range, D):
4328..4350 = 4348.61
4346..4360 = 4350.61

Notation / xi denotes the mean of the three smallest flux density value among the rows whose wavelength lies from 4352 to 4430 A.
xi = 98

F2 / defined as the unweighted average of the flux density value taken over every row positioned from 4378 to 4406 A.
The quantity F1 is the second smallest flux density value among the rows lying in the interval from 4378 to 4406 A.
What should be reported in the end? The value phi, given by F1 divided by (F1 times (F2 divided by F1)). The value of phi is 0.95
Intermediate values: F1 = 97.89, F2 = 103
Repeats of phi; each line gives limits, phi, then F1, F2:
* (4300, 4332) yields 0.98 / 99.86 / 102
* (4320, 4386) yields 0.85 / 98.13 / 116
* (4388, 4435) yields 0.95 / 97.89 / 103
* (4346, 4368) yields 0.94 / 98.68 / 105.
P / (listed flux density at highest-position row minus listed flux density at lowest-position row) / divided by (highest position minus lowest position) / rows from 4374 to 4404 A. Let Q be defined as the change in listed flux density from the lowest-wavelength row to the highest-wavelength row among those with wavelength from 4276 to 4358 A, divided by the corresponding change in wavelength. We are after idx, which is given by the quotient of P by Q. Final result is 1.6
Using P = -0.19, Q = -0.1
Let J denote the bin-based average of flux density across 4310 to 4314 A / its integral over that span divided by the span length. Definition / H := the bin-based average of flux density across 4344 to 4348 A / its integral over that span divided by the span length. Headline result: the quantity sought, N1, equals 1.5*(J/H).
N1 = 1.38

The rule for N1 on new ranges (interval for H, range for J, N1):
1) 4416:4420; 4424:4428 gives 1.45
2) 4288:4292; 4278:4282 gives 1.55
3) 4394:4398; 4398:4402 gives 1.44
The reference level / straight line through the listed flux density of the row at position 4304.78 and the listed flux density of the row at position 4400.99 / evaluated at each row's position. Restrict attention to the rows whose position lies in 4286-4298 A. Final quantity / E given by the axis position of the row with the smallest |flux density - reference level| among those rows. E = 4290.92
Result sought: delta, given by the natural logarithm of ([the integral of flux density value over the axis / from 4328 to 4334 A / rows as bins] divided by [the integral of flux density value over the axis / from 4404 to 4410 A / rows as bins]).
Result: -0.02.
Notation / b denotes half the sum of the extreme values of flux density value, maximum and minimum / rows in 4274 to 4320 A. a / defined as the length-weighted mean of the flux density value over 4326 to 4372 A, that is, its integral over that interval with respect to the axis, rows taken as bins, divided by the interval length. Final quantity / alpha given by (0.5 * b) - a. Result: -67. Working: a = 121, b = 108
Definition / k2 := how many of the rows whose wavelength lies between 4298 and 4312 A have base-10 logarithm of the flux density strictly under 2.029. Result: 5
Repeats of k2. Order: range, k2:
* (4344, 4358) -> 6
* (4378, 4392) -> 4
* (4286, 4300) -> 0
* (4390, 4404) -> 6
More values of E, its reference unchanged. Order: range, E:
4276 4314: 4304.78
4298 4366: 4304.78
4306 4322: 4306.76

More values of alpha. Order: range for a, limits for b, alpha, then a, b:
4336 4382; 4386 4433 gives -71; 122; 103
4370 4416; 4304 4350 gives -17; 103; 173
